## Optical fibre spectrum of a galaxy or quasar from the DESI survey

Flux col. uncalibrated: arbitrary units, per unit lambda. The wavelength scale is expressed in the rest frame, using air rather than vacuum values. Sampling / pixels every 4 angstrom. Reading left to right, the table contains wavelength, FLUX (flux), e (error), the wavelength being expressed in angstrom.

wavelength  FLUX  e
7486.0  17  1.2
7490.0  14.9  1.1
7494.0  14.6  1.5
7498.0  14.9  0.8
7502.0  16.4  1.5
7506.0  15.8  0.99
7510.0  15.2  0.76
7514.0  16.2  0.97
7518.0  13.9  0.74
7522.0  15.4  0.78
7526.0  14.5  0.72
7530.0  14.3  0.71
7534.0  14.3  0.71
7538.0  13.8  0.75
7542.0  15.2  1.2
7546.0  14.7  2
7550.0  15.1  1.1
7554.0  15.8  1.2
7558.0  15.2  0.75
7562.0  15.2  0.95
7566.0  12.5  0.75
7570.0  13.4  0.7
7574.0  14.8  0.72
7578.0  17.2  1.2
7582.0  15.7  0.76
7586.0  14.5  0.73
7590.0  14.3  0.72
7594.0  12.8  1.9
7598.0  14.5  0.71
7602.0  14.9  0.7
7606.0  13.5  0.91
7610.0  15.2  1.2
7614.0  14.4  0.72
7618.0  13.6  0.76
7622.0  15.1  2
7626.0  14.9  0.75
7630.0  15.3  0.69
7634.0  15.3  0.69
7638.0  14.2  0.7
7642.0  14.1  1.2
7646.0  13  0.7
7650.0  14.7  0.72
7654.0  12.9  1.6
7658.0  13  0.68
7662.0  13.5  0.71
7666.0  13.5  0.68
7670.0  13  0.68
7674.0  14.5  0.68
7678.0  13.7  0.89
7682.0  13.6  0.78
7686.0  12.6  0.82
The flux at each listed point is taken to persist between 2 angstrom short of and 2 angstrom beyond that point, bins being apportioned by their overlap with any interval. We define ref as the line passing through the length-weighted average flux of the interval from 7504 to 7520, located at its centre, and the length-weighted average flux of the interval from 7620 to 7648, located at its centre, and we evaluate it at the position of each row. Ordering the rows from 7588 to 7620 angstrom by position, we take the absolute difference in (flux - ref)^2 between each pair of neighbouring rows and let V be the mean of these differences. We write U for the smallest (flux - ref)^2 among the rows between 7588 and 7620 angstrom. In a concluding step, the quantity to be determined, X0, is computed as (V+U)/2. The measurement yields 0.84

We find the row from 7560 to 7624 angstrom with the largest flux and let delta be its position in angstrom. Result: 7578.0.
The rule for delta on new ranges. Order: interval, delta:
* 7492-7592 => 7578.0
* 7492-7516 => 7502.0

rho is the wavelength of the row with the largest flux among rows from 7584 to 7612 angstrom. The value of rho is 7610.0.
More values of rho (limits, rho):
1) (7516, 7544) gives 7522.0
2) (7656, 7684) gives 7674.0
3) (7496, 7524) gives 7502.0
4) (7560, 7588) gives 7578.0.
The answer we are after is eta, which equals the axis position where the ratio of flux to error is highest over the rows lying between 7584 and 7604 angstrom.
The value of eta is 7602.0 angstrom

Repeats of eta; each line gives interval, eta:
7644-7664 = 7650.0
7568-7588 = 7582.0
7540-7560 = 7558.0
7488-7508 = 7498.0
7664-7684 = 7674.0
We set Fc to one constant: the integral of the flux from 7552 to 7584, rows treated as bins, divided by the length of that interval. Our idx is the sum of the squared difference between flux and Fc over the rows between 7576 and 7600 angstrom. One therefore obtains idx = 11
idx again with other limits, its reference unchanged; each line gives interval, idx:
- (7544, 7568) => 7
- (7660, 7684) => 12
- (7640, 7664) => 15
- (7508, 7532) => 4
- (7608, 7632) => 2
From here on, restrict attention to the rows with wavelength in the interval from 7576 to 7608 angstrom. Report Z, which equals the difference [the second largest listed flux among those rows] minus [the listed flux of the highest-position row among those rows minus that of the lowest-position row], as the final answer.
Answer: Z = 19.4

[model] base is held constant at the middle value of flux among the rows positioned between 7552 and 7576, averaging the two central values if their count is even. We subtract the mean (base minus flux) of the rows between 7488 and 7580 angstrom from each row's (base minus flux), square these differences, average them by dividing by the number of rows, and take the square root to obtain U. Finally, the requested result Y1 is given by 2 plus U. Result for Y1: 3.0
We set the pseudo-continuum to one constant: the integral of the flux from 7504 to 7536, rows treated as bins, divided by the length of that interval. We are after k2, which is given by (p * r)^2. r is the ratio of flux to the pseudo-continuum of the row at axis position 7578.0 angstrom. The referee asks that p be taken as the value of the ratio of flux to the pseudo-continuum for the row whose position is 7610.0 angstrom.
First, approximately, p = 1.02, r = 1.15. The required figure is 1.37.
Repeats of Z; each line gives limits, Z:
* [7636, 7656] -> 15.5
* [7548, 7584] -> 15.2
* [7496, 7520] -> 17.2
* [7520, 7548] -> 15.9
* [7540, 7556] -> 14.6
